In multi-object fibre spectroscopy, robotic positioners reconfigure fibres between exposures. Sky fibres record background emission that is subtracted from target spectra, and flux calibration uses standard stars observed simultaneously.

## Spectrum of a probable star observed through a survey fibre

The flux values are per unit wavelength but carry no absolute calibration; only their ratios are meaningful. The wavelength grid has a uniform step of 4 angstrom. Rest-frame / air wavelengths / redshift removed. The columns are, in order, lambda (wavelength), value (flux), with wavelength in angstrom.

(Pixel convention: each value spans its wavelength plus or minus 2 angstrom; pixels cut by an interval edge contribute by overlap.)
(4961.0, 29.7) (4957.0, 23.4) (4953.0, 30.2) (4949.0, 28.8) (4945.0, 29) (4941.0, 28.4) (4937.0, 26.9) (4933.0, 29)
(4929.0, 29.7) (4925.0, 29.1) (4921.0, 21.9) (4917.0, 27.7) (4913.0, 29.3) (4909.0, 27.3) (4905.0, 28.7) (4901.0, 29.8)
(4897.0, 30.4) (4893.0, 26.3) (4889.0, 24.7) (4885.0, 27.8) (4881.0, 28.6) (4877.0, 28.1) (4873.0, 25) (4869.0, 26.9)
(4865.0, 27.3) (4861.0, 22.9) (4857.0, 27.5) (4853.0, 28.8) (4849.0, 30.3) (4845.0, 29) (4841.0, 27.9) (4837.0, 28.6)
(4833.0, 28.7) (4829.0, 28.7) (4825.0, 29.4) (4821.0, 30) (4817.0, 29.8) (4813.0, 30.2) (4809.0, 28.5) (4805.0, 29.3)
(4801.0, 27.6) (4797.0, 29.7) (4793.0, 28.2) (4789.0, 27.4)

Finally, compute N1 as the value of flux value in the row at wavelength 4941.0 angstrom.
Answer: 28.4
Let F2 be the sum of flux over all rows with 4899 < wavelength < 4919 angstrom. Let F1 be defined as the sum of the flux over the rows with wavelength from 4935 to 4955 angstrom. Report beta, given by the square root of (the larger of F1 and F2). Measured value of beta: 12.0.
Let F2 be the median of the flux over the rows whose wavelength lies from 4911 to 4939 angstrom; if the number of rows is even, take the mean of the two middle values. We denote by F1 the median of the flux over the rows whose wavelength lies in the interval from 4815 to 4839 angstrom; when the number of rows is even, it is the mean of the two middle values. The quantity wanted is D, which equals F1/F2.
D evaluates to 1.00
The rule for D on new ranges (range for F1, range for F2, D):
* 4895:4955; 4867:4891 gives 1.06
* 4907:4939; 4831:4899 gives 1.02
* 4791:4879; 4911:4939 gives 0.99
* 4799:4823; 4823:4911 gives 1.04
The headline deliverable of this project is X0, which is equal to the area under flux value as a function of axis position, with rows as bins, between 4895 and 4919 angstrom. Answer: 693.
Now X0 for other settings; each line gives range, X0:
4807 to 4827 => 592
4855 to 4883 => 745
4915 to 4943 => 771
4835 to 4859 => 688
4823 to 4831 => 232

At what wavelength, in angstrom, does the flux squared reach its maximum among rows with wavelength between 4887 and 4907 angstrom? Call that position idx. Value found 4897.0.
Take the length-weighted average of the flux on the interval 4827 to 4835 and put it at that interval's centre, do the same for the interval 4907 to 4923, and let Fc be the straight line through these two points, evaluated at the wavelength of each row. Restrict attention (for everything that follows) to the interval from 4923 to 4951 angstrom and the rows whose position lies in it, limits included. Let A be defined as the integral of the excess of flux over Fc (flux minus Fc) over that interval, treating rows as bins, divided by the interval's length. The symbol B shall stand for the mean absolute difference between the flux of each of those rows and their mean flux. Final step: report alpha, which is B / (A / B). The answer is 0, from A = 2.7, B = 0.6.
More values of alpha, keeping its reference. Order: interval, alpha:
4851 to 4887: -3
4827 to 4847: 2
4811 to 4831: 0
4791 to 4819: -2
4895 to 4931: 2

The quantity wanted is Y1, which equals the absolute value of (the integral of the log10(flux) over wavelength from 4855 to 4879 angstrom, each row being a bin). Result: 34.0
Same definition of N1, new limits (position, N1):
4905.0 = 28.7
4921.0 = 21.9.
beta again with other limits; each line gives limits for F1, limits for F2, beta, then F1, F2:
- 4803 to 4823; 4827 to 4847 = 12.2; 148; 143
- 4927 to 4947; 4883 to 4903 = 12.0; 143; 139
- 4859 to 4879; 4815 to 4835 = 12.1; 130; 147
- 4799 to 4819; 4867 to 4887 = 12.1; 145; 136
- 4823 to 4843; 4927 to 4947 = 12.0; 143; 143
